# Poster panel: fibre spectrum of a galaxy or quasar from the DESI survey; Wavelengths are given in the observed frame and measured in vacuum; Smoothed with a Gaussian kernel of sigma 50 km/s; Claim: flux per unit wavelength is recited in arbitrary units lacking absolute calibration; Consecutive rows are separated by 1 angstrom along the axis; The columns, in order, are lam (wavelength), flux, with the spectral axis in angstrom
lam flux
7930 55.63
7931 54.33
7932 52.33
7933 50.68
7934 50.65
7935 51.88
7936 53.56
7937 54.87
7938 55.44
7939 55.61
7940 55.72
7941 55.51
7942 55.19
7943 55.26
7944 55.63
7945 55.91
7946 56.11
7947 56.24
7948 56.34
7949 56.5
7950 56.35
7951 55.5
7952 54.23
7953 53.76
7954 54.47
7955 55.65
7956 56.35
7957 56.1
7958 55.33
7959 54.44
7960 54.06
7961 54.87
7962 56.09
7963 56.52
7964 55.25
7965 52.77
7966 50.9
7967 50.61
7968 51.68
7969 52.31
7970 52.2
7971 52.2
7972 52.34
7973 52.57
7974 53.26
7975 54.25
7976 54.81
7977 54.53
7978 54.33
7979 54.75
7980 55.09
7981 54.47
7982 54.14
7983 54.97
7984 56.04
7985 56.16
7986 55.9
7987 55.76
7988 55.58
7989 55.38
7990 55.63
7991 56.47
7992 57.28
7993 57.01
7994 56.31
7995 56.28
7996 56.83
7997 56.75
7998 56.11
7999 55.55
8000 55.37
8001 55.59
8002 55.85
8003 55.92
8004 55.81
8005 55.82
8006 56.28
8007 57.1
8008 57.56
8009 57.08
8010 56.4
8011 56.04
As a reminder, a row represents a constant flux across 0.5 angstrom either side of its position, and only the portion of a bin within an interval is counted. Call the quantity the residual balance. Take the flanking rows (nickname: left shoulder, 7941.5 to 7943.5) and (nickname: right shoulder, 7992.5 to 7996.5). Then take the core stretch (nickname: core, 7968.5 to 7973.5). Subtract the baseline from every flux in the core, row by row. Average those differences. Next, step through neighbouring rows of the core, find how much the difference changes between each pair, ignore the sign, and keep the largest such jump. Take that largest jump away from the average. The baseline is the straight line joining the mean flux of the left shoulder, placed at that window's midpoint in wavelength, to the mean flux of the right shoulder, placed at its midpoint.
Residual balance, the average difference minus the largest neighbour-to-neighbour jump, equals -3.9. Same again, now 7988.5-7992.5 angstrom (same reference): -1.1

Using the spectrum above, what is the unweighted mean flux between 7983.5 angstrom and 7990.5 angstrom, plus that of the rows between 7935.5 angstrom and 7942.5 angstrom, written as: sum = 110.9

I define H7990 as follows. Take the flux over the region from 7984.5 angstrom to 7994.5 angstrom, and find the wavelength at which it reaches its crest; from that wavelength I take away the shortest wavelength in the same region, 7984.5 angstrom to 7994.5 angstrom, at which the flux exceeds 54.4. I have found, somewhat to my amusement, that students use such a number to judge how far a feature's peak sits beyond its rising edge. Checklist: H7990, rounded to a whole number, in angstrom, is 7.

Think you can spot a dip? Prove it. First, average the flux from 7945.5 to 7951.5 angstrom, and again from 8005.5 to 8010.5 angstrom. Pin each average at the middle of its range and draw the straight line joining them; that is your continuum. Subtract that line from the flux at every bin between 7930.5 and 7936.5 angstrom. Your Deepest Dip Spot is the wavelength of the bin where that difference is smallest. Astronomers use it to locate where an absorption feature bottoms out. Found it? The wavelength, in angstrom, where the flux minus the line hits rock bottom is 7934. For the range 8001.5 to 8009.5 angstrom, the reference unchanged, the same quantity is 8005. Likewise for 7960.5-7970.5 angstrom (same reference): 7967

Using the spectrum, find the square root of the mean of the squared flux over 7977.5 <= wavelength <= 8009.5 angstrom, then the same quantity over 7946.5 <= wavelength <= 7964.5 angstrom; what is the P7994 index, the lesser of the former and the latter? 55.5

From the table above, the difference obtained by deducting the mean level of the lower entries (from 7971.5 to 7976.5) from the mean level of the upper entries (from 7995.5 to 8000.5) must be 3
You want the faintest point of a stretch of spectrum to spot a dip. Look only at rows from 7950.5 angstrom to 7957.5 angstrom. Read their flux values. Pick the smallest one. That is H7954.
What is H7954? 53.76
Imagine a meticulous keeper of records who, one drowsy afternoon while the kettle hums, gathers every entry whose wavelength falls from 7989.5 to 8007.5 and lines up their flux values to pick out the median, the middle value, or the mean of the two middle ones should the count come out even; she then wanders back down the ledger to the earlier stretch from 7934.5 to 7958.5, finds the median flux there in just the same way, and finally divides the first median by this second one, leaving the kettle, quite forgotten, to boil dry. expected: 1.011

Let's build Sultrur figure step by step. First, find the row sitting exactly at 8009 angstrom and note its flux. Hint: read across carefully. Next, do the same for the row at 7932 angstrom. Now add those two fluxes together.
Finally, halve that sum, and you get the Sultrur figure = 54.7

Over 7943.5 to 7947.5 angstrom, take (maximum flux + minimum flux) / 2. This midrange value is 55.9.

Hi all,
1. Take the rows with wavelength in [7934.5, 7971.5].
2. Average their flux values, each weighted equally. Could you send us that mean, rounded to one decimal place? 54.6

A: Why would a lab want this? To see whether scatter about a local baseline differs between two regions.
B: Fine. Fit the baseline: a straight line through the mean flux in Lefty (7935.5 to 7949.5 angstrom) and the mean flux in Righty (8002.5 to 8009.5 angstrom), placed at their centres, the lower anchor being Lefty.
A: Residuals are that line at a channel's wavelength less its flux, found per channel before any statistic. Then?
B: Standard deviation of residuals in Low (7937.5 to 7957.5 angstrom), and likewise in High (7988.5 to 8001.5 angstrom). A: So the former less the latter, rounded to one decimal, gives 0.1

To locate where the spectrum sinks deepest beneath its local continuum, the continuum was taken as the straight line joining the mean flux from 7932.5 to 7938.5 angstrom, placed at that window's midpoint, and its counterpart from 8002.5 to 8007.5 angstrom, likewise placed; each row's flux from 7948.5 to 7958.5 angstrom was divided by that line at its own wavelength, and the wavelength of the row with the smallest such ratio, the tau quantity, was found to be 7953 angstrom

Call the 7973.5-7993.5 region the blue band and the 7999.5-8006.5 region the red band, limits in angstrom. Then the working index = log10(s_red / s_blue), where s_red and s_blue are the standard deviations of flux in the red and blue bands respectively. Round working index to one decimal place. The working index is -0.6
